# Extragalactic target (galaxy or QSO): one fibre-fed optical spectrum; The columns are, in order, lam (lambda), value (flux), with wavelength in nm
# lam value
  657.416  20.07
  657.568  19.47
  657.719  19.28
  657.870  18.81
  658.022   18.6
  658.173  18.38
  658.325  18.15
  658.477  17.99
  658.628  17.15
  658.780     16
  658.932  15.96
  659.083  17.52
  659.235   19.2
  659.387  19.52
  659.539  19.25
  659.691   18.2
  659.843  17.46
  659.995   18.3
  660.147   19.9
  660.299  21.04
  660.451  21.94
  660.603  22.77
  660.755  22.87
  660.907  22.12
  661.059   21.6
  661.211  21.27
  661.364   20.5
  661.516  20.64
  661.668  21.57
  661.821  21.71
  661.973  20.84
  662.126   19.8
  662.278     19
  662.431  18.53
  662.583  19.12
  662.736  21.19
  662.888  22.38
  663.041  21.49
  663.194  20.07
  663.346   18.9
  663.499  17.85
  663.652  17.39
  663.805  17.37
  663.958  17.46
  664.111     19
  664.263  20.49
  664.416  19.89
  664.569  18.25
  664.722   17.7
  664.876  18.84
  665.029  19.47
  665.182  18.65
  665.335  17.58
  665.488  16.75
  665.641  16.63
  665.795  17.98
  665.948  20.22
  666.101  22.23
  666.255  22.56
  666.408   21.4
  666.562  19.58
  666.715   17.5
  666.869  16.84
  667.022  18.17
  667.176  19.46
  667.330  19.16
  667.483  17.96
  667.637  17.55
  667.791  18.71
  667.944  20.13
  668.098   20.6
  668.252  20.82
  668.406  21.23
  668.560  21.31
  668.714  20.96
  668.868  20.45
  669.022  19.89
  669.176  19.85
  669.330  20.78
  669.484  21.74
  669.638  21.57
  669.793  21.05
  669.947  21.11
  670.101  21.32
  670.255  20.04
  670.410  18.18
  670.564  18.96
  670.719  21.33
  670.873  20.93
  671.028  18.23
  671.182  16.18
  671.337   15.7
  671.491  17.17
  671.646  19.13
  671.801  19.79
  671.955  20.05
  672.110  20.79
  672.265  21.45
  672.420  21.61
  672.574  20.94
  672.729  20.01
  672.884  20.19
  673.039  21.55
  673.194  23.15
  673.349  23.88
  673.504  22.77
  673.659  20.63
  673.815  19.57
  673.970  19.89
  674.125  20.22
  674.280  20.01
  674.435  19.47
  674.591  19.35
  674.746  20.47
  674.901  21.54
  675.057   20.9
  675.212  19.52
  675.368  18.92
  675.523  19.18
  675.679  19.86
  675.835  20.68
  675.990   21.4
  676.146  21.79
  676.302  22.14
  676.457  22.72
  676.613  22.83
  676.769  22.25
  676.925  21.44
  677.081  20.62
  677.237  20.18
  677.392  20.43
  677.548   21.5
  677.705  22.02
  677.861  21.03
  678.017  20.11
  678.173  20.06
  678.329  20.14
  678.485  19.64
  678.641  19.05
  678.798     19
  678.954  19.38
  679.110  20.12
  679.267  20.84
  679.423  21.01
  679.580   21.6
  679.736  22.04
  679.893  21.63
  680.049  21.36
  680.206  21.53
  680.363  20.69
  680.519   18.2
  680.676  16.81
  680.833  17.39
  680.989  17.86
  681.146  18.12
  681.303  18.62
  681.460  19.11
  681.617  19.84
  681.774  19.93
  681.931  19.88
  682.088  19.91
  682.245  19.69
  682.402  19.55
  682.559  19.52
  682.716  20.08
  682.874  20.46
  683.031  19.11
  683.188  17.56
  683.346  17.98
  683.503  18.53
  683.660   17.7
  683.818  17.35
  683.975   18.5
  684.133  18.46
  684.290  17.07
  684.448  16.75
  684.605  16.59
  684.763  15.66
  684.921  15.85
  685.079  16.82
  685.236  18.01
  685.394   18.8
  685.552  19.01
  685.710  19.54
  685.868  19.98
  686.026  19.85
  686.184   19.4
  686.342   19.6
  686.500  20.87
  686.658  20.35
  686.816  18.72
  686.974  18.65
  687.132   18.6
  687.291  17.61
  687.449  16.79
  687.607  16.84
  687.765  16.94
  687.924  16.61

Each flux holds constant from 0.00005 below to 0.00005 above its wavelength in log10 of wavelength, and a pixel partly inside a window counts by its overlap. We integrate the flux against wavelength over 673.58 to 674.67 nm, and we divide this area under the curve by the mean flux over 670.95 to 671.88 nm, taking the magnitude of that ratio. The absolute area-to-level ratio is 1.2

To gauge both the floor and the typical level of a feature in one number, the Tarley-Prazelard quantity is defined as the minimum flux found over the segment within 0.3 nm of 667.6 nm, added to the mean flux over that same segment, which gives 36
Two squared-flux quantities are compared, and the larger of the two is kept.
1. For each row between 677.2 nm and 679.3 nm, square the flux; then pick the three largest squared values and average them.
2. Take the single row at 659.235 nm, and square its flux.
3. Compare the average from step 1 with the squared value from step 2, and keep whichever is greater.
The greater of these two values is 463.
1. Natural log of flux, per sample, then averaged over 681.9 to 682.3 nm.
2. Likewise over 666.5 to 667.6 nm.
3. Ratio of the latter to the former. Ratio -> 0.97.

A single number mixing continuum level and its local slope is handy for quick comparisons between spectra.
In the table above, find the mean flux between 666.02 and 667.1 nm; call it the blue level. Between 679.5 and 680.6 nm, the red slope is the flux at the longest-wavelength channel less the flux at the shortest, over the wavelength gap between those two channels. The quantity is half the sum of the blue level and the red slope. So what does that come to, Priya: 8.1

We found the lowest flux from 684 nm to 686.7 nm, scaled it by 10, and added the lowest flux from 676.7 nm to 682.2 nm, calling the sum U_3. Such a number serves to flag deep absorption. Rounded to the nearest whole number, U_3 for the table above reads 173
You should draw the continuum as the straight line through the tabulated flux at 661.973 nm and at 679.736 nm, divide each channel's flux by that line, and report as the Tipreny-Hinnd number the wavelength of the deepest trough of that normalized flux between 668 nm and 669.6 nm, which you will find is 669.176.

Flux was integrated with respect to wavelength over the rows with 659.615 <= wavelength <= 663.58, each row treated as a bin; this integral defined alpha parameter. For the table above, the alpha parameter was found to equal 81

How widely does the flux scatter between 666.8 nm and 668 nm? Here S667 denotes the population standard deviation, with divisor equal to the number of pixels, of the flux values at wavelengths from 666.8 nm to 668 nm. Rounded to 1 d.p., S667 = 1.0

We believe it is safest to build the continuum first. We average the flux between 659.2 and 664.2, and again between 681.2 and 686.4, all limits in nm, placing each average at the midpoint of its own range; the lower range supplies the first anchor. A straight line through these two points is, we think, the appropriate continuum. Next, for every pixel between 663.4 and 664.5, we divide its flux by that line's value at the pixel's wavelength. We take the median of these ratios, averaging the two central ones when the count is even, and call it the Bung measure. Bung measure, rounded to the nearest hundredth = 0.90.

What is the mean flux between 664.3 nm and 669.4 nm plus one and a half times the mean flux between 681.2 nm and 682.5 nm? 48.7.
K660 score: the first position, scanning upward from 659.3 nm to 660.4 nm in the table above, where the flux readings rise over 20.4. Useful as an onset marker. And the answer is 660.299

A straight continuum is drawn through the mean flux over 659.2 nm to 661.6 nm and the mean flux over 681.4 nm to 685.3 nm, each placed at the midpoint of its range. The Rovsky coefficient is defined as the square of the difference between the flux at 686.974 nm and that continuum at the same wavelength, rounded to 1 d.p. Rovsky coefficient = 0.3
